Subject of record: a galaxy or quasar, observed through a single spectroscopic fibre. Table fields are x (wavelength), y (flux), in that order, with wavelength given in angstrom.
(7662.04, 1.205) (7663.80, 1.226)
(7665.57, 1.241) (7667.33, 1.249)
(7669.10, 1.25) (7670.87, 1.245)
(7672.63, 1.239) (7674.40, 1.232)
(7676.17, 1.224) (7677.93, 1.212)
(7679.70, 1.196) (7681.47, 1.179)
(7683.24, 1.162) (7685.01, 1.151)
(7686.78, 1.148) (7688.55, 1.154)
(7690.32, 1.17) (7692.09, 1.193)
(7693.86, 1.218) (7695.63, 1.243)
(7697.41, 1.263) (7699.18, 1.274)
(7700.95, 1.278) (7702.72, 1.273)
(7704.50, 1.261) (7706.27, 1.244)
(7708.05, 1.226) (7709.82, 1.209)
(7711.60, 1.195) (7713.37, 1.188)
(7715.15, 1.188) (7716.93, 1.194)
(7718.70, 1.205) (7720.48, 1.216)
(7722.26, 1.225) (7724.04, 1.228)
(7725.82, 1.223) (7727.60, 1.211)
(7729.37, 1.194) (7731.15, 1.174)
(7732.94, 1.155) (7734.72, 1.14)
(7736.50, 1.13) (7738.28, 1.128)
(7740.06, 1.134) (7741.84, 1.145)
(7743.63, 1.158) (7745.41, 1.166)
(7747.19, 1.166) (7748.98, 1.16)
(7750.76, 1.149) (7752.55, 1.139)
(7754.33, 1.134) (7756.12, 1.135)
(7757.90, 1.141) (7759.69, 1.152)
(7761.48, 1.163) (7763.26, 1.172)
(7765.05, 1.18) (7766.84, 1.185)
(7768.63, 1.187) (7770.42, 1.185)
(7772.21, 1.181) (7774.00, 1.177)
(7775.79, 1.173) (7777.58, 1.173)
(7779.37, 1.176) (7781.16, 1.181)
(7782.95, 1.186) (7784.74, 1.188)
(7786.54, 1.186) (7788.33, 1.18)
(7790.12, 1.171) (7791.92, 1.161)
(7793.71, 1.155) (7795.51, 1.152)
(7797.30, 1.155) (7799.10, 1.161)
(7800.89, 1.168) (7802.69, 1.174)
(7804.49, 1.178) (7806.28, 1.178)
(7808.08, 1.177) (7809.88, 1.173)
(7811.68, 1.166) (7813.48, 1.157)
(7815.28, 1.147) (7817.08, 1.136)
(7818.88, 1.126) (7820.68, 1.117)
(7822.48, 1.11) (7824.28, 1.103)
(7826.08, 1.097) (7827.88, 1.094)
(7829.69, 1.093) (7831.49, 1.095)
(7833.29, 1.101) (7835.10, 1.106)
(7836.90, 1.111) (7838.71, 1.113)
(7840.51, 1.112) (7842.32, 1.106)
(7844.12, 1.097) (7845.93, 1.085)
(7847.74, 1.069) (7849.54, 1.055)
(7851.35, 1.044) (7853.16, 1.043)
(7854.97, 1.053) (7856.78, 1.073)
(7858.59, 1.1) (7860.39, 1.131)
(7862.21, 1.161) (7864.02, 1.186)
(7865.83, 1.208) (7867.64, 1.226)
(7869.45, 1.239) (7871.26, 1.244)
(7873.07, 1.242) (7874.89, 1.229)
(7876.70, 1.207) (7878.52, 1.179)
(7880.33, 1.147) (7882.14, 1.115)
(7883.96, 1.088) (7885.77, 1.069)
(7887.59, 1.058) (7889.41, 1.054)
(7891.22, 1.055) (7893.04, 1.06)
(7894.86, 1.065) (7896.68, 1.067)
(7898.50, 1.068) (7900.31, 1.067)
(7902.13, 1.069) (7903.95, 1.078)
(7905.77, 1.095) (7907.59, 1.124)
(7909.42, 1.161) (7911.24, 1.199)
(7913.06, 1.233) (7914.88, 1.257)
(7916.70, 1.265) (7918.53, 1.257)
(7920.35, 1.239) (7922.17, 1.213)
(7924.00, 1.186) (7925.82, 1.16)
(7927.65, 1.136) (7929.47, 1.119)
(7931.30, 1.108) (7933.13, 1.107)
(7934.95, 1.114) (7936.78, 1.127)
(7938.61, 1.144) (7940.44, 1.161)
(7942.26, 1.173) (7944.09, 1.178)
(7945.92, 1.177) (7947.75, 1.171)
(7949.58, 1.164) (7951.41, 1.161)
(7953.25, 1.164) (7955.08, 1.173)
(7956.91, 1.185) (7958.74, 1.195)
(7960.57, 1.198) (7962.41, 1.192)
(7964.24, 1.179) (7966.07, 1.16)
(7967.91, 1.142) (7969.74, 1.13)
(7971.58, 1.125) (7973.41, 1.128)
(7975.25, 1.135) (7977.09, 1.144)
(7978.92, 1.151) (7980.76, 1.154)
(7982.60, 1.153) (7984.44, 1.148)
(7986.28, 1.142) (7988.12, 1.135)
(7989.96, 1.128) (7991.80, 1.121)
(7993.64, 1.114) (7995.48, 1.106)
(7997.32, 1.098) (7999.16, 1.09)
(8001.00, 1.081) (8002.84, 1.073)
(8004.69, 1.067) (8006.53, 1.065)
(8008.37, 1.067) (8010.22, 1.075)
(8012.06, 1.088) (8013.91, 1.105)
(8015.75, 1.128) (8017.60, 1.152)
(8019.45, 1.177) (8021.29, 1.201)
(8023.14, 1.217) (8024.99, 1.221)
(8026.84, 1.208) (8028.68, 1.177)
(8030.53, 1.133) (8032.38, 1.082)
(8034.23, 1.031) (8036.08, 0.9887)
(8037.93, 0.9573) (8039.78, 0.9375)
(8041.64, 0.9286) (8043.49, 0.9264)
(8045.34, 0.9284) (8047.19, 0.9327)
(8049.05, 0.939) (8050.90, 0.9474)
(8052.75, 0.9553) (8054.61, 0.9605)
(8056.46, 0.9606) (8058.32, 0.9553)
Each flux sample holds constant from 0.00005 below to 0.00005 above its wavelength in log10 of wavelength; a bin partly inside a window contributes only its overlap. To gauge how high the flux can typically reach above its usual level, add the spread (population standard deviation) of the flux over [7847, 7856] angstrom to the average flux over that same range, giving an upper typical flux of 1.062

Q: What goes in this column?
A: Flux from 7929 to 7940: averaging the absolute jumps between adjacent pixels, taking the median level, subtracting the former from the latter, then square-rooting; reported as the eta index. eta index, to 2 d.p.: 1.05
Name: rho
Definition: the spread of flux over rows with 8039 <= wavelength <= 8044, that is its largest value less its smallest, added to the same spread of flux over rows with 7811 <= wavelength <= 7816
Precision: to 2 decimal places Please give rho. 0.03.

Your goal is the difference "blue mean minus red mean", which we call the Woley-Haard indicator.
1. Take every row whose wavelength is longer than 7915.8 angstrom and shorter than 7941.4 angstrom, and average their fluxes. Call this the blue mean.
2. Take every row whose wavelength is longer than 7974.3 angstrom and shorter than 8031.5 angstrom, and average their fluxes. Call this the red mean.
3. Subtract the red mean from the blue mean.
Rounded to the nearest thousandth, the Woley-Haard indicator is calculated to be 0.036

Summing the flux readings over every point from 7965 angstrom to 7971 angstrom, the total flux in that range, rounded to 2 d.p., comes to 3.43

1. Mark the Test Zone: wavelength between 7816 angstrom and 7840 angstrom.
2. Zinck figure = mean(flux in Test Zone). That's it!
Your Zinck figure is 1.11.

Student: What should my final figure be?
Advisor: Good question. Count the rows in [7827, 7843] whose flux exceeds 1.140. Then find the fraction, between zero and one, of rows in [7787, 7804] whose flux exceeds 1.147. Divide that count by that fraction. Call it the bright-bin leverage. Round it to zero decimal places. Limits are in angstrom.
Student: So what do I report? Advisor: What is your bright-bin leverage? 0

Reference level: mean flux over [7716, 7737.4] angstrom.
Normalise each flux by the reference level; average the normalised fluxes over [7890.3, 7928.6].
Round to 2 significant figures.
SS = 0.96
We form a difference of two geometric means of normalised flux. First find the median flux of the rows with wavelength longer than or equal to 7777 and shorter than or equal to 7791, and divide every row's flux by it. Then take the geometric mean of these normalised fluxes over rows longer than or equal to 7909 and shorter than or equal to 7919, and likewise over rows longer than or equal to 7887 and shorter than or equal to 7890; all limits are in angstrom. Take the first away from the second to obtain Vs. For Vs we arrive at -0.15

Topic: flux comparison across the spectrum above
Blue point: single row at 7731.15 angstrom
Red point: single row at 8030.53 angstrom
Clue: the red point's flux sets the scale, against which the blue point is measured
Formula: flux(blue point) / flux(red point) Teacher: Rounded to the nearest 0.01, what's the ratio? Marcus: 1.04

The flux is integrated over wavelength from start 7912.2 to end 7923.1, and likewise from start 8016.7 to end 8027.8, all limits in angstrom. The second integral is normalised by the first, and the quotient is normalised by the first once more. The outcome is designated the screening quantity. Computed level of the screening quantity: 0.072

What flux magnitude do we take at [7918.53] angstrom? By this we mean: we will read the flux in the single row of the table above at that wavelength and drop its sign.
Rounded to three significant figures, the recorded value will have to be 1.26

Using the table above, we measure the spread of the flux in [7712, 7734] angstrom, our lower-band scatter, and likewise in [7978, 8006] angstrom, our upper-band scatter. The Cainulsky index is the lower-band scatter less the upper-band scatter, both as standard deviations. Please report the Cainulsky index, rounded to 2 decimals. -0.01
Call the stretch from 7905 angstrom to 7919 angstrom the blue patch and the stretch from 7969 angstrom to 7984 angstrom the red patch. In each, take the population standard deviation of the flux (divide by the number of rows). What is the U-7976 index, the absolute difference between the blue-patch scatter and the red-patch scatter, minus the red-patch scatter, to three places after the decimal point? 0.039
